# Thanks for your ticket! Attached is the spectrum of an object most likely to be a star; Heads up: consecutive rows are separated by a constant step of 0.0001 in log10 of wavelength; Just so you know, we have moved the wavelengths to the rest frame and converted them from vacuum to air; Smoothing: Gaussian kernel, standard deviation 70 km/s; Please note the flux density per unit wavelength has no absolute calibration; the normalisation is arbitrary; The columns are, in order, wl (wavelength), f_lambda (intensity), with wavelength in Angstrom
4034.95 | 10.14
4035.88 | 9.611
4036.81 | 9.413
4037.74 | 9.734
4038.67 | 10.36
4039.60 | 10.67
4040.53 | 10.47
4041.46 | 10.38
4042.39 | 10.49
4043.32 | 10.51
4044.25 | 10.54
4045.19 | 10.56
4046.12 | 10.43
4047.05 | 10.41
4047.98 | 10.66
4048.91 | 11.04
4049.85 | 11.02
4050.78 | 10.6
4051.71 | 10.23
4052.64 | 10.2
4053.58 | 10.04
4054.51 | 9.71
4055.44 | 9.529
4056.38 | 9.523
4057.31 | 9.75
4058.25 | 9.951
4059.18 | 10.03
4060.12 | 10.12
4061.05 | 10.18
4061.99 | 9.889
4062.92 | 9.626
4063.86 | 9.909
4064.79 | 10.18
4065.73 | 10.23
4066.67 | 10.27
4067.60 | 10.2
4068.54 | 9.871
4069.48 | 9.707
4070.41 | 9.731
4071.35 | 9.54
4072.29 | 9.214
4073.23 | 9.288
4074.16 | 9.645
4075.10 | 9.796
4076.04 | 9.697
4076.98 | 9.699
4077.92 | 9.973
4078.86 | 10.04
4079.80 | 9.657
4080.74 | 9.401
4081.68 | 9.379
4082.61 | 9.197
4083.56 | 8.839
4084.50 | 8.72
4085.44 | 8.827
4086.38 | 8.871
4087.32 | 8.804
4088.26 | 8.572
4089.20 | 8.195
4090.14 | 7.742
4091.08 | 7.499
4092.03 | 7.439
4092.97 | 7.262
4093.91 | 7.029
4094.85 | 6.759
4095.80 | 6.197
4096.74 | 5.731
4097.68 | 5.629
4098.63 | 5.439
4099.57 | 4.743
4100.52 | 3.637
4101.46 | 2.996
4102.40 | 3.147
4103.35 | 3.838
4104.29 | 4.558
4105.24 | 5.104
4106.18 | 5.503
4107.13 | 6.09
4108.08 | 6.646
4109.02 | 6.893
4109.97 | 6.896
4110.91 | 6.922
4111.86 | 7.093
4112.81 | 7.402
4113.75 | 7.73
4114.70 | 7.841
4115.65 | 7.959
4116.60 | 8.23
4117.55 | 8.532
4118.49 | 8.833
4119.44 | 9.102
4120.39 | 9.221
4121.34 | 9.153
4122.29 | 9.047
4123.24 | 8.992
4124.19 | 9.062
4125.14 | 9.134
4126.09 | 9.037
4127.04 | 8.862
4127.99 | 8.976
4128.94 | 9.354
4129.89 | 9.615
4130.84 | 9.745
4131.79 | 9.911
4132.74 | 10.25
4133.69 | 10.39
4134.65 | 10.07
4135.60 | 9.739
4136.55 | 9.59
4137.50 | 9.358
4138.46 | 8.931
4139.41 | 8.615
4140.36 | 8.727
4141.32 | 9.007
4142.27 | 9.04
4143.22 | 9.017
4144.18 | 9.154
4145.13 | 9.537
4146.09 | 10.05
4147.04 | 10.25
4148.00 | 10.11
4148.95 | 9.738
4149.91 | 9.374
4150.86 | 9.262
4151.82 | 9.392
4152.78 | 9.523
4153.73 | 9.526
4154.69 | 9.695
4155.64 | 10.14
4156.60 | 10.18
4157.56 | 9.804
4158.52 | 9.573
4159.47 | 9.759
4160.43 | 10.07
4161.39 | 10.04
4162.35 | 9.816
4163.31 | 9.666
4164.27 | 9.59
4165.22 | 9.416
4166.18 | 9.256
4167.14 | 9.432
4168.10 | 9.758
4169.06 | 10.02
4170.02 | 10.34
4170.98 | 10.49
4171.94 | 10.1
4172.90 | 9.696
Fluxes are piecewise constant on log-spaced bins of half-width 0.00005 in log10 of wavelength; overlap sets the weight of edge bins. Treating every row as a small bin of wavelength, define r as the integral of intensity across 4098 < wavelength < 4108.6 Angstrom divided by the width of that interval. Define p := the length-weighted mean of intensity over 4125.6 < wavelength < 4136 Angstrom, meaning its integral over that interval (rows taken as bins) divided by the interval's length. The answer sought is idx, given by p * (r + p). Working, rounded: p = 9.6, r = 4.7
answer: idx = 138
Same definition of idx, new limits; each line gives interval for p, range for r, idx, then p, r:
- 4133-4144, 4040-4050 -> 186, 9.3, 10.6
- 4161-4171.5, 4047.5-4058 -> 196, 9.8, 10.2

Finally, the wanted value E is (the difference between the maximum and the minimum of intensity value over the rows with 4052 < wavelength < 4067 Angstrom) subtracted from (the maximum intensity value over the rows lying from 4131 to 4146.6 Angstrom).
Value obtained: 9.6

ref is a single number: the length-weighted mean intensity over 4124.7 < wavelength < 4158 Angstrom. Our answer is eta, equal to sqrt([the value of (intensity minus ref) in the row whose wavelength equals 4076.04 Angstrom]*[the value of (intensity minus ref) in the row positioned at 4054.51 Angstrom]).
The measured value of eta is 0.2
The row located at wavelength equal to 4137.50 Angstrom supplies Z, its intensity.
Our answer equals 9.358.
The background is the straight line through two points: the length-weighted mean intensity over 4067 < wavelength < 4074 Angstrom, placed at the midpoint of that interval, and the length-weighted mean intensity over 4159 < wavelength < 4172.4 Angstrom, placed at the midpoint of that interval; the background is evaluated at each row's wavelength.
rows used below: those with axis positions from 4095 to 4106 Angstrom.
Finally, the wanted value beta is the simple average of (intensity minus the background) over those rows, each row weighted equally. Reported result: -5.1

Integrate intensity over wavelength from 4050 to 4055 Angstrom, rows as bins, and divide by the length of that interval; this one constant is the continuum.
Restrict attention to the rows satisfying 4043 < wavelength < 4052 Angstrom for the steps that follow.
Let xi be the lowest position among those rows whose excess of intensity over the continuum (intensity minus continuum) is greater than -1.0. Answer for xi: 4043.32 Angstrom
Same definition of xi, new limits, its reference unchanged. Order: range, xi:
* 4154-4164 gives 4154.69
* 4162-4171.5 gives 4162.35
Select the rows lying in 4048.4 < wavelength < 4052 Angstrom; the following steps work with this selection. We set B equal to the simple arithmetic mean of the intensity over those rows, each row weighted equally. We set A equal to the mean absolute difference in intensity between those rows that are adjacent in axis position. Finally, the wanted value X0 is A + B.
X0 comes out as 11.0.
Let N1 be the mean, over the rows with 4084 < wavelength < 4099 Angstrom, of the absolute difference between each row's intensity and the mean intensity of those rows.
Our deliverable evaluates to 0.99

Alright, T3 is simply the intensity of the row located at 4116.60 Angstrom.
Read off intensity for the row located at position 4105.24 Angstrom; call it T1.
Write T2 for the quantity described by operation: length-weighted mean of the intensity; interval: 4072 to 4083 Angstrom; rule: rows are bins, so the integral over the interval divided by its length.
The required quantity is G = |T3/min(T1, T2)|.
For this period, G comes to 1.6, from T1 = 5.104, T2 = 9.6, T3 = 8.23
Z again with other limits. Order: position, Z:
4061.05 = 10.18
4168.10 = 9.758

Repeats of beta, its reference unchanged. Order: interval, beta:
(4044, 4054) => 0.9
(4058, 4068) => 0.4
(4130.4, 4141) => -0.2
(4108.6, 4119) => -2.1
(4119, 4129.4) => -0.7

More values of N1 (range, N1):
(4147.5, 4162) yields 0.25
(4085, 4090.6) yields 0.36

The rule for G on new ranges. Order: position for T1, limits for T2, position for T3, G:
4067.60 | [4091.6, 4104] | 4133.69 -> 1.9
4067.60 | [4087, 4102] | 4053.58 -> 1.6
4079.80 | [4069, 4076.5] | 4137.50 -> 1.0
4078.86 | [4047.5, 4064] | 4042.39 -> 1.0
